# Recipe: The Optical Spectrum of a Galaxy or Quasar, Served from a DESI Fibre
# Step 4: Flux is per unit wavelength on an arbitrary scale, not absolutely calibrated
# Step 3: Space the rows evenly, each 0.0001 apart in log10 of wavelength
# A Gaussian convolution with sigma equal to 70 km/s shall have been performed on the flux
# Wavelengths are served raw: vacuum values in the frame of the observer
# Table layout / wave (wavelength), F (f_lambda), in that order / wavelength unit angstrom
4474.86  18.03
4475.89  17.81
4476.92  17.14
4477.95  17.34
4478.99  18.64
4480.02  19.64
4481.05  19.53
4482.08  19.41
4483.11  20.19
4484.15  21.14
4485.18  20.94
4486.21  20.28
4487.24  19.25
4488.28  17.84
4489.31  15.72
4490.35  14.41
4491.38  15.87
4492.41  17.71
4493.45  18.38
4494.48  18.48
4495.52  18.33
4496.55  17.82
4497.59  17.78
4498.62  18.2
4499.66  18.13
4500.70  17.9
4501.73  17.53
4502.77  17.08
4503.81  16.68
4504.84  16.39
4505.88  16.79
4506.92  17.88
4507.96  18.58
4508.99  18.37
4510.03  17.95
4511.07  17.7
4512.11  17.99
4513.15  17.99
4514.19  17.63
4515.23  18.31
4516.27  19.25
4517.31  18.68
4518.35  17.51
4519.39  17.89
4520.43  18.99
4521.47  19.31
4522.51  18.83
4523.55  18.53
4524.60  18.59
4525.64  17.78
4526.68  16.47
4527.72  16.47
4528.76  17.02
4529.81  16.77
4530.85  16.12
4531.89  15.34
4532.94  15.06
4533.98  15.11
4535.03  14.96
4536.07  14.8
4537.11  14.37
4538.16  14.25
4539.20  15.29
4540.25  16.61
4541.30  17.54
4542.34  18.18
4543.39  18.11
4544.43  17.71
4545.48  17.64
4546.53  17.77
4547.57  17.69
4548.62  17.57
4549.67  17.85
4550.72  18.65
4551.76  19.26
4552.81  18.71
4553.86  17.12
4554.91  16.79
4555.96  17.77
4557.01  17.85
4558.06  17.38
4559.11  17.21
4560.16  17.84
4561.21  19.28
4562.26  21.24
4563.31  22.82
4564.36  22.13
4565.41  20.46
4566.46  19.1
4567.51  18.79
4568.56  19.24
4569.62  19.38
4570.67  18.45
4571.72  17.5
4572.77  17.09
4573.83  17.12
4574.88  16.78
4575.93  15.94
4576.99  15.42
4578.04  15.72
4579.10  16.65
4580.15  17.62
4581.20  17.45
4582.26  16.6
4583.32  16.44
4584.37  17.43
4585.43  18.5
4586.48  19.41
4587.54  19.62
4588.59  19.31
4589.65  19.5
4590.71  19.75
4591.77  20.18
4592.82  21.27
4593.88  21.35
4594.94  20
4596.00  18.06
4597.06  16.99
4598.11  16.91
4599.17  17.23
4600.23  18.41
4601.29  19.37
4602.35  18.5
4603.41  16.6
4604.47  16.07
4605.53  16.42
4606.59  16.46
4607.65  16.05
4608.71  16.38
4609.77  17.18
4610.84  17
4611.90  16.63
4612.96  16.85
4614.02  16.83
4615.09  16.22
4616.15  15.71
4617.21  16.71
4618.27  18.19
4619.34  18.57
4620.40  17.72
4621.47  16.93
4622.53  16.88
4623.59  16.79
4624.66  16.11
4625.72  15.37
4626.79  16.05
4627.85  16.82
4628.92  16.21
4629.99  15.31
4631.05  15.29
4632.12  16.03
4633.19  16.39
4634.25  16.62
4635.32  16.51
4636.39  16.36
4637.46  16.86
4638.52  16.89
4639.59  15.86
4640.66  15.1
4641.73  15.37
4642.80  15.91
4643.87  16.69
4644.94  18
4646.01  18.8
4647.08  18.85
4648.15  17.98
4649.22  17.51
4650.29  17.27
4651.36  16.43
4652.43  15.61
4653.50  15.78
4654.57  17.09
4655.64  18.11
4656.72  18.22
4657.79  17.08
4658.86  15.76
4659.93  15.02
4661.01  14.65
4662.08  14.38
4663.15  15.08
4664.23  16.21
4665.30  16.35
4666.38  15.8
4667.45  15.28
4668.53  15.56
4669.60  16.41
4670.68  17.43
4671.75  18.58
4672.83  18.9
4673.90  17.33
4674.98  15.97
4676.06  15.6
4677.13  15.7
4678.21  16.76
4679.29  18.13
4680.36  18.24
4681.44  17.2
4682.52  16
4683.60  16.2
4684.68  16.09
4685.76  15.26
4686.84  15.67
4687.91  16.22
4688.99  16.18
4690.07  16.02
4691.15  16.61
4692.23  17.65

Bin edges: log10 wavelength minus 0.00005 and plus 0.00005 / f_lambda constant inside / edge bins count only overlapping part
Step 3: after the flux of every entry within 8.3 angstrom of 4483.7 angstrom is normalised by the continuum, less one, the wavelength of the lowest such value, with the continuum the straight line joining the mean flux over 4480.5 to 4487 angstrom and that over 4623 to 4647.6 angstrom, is 4490.35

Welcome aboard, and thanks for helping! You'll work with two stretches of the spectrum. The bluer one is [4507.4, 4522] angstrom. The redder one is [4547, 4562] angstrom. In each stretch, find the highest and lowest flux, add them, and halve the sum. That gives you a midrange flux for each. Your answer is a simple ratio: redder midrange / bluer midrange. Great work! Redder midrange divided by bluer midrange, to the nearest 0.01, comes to 0.98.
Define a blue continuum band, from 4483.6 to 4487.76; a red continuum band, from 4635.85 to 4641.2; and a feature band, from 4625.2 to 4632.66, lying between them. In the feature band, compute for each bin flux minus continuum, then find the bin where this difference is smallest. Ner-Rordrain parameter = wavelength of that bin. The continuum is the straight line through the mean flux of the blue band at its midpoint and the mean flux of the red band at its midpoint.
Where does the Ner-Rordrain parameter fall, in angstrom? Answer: 4625.72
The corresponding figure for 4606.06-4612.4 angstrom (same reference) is 4607.65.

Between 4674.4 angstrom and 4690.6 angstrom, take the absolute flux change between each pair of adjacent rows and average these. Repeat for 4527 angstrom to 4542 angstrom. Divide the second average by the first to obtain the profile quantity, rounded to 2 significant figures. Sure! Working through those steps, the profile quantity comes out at 0.96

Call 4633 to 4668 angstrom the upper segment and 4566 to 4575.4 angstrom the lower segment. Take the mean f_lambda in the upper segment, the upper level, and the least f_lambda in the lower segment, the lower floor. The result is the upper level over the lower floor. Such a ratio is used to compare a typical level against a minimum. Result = 0.98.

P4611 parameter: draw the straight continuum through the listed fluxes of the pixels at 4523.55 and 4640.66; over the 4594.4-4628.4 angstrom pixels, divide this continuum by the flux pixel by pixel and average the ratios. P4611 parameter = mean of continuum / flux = 0.94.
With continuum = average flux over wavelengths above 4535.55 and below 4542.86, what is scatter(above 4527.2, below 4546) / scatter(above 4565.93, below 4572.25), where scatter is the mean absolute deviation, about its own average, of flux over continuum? 2.3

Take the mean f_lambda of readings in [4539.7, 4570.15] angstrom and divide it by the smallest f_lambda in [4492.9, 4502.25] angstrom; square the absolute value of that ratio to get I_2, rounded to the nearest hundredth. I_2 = 1.12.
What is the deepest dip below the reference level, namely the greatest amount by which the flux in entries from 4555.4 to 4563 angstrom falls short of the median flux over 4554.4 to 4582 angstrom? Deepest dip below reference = 0.5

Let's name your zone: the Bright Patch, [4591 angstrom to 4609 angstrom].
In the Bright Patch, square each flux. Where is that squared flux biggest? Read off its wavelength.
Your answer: 4593.88 angstrom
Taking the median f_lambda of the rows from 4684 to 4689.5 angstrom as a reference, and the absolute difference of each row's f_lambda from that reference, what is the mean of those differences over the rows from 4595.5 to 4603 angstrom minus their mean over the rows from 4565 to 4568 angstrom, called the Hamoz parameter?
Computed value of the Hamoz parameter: -1.5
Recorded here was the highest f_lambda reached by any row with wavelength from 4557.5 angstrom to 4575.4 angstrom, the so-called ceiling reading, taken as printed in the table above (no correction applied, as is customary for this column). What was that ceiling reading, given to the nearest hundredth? 22.82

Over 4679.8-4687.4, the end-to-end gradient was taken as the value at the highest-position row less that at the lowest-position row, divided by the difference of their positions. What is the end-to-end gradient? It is -0.40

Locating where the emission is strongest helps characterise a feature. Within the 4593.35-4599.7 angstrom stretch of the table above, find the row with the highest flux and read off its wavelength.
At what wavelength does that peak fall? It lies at 4593.88 angstrom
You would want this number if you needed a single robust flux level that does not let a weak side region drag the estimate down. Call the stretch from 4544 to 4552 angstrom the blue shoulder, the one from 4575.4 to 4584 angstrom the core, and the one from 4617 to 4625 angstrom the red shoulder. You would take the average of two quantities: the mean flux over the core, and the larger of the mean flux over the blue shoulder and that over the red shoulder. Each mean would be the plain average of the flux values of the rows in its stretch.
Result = 17.2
